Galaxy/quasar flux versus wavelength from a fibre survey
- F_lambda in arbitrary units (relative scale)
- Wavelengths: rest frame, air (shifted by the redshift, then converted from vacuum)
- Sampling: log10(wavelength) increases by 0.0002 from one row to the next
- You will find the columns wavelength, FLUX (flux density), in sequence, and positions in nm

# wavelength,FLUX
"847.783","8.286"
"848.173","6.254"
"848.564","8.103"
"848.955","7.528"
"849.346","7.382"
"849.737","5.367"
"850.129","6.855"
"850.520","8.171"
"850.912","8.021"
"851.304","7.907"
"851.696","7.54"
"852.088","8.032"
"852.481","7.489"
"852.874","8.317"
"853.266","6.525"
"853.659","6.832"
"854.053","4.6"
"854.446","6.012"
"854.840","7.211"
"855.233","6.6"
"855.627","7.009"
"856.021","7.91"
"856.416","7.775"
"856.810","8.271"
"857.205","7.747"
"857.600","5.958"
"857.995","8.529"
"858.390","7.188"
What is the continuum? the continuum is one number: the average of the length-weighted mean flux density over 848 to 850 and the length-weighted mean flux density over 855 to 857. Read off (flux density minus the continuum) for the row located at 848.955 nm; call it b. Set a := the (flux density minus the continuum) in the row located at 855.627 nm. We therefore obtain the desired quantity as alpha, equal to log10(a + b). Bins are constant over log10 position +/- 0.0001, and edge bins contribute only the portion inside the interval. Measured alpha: -1.00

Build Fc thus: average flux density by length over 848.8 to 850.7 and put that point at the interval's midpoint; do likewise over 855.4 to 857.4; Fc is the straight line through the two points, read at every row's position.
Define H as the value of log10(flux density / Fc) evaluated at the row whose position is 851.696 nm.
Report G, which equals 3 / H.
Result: 171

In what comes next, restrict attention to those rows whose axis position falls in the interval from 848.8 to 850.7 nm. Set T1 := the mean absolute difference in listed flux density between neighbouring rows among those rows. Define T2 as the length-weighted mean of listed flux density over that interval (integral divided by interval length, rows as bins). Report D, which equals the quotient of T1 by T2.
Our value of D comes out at 0.18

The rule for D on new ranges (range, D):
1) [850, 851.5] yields 0.07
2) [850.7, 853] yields 0.06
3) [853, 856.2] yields 0.15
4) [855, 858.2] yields 0.13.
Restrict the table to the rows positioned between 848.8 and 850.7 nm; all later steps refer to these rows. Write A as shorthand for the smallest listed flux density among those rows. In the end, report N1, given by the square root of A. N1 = 2.3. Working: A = 5.367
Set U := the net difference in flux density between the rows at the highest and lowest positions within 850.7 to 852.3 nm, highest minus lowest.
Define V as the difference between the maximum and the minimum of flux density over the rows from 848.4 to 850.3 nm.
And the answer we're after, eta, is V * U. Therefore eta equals 0.0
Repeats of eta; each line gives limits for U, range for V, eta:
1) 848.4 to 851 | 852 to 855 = -0.3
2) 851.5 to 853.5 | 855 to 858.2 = -2.6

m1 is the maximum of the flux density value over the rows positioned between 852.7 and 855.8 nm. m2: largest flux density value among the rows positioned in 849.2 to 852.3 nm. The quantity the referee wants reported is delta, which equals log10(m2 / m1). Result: -0.008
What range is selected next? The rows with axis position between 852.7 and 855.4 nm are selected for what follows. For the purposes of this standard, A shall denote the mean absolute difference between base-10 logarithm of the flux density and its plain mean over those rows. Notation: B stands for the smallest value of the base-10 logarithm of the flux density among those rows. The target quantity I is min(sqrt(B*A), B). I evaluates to 0.19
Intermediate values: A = 0.0524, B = 0.66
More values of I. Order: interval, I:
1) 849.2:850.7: 0.20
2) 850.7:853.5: 0.14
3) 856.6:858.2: 0.20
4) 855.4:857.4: 0.12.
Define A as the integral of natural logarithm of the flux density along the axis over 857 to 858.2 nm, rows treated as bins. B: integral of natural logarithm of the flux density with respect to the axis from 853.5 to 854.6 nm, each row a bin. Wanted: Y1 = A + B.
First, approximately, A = 2.39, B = 1.91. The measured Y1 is 4.30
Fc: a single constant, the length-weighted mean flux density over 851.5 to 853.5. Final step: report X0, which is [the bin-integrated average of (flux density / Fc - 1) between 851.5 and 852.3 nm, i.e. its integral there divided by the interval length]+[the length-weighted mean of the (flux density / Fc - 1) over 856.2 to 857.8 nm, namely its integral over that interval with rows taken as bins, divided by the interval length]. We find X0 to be 0.01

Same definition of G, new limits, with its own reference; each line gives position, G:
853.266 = -55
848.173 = -72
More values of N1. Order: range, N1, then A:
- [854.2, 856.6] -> 2.5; 6.012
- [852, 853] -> 2.7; 7.489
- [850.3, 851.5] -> 2.8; 7.907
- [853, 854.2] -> 2.1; 4.6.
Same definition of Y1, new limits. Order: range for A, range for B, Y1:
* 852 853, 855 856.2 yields 4.43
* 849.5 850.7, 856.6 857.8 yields 4.66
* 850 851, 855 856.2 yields 4.40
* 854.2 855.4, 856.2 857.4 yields 4.73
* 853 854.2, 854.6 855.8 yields 4.48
